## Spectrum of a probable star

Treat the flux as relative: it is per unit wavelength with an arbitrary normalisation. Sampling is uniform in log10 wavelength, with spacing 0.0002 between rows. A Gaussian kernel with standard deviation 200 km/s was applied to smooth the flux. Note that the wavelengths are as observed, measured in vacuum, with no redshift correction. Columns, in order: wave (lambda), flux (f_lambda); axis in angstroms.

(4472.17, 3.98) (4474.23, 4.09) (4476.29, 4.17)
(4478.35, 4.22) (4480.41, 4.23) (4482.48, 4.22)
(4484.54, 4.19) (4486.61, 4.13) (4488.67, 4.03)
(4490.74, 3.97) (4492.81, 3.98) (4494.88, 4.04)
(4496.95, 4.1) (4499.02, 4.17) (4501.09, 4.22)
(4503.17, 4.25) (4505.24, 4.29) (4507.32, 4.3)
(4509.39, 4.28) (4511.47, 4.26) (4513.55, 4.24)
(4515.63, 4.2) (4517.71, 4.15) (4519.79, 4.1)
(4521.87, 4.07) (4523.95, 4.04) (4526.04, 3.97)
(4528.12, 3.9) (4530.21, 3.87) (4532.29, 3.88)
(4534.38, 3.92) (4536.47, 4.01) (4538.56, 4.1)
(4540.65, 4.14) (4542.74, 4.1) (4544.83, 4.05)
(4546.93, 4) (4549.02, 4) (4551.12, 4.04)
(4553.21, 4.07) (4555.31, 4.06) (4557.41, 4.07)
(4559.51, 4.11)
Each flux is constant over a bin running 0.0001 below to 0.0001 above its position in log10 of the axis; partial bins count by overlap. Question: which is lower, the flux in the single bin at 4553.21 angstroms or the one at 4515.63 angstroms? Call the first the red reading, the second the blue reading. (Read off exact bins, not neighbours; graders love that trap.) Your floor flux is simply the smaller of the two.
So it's 4.07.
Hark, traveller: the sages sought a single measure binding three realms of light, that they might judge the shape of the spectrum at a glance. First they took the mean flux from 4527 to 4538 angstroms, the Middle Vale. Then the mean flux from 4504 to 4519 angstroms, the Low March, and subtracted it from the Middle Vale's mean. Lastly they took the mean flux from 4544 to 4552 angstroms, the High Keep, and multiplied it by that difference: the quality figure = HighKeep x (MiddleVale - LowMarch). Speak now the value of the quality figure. -1.3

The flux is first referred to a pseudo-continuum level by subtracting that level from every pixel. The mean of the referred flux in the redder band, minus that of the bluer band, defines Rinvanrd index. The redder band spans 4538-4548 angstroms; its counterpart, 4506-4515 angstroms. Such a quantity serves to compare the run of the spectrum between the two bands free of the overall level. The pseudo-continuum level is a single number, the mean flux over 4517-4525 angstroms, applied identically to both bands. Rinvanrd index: -0.19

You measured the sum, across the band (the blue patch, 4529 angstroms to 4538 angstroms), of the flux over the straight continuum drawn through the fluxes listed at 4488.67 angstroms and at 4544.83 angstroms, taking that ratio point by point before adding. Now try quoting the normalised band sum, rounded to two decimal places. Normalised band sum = 3.88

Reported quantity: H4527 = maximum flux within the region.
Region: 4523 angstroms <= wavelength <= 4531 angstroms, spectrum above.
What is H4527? 4.04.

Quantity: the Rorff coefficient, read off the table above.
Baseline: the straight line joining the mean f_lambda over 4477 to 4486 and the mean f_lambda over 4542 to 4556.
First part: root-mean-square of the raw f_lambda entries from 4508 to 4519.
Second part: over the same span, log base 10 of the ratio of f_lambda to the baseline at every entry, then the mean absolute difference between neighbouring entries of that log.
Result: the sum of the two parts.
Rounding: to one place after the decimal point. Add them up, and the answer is 4.2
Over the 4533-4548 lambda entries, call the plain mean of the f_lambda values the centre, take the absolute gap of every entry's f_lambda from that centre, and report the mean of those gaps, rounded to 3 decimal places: 0.059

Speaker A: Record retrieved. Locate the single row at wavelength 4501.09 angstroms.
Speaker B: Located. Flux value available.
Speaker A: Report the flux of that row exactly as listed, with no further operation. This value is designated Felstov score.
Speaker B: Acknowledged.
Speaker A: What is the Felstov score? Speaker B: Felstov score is 4.22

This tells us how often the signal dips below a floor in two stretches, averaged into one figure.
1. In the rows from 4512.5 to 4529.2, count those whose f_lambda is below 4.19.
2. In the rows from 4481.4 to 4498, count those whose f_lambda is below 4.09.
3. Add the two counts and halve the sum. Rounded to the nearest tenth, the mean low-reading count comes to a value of 5.0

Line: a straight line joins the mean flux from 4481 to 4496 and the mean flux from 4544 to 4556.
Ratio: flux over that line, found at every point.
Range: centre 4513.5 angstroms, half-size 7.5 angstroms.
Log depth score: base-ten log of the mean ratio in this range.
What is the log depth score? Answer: 0.016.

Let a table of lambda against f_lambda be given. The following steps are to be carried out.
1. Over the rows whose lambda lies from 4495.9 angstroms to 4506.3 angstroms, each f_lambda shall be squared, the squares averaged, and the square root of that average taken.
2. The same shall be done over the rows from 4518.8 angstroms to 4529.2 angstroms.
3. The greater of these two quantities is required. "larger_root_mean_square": 4.21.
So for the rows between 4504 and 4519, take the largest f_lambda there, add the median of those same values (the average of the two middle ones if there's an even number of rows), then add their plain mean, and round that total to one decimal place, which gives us 12.8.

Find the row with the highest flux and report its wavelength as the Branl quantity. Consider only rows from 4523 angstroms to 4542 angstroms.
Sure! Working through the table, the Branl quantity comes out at 4540.65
